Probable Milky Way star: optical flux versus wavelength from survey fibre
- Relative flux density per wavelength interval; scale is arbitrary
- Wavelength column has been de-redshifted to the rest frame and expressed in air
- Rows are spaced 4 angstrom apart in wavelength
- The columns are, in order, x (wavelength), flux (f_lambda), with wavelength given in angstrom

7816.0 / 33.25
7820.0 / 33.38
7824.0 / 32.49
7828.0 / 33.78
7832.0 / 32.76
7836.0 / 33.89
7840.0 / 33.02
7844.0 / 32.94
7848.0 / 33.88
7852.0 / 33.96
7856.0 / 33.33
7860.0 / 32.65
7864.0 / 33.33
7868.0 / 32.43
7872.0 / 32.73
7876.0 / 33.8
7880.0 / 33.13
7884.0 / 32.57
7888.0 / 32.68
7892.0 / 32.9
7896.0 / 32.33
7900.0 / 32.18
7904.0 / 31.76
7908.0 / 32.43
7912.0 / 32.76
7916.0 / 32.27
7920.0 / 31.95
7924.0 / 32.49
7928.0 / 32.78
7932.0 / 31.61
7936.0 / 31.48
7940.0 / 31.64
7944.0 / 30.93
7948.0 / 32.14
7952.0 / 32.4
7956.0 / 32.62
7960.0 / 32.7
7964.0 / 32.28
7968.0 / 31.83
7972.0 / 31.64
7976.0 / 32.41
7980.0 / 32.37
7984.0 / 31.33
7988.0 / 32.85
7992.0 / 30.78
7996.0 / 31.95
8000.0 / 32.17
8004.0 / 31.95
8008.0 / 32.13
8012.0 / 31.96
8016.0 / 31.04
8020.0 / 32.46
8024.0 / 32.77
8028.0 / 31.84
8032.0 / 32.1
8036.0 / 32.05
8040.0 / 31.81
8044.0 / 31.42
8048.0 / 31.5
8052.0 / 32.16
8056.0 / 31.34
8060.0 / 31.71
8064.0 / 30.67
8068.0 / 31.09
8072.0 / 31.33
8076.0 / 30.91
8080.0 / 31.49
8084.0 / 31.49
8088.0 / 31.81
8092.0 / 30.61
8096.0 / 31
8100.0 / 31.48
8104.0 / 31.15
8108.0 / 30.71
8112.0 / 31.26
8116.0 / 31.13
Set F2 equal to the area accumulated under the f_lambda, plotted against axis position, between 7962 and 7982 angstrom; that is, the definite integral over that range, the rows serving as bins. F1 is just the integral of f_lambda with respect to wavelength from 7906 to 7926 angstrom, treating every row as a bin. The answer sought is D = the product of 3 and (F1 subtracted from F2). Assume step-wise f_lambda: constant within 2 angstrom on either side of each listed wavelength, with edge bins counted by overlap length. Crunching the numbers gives -16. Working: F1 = 648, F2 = 642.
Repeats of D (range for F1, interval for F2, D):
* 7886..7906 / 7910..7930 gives 5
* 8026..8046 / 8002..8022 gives 4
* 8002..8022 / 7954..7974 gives 18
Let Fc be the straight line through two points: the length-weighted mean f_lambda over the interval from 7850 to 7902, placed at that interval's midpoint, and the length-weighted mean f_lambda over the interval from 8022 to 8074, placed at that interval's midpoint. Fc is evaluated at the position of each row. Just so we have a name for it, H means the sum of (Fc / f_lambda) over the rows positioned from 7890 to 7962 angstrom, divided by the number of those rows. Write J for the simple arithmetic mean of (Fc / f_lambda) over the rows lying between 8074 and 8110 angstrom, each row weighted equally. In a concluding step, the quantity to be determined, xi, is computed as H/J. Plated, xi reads 1.01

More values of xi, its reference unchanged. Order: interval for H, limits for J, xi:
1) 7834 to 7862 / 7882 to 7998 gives 0.98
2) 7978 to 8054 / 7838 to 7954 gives 0.99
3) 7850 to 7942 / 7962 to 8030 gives 1.00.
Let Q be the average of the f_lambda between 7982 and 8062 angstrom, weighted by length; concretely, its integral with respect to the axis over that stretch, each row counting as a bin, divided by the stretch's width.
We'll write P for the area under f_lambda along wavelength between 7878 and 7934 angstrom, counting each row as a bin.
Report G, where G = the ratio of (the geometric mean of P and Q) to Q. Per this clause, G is 8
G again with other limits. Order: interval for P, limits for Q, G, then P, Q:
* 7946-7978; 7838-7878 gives 6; 1032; 33.2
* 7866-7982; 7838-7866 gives 11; 3749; 33.3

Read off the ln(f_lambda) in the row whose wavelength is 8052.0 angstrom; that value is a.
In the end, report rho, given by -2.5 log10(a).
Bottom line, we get -1.35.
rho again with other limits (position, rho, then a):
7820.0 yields -1.36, 3.51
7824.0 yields -1.35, 3.48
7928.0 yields -1.36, 3.49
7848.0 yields -1.37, 3.52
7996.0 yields -1.35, 3.46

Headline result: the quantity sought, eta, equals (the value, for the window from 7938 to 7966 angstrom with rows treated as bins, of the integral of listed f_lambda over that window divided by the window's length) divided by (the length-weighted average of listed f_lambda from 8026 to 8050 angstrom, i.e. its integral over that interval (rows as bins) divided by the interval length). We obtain 1.01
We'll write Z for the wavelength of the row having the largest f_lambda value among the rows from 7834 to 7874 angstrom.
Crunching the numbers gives 7852.0 angstrom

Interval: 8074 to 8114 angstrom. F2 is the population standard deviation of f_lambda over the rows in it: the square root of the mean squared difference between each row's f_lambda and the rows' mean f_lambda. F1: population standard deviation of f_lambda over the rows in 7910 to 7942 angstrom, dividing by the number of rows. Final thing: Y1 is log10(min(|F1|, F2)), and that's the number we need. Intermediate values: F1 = 0.49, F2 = 0.37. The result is -0.44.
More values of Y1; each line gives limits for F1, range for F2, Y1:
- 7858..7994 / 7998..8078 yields -0.27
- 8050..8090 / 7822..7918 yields -0.38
